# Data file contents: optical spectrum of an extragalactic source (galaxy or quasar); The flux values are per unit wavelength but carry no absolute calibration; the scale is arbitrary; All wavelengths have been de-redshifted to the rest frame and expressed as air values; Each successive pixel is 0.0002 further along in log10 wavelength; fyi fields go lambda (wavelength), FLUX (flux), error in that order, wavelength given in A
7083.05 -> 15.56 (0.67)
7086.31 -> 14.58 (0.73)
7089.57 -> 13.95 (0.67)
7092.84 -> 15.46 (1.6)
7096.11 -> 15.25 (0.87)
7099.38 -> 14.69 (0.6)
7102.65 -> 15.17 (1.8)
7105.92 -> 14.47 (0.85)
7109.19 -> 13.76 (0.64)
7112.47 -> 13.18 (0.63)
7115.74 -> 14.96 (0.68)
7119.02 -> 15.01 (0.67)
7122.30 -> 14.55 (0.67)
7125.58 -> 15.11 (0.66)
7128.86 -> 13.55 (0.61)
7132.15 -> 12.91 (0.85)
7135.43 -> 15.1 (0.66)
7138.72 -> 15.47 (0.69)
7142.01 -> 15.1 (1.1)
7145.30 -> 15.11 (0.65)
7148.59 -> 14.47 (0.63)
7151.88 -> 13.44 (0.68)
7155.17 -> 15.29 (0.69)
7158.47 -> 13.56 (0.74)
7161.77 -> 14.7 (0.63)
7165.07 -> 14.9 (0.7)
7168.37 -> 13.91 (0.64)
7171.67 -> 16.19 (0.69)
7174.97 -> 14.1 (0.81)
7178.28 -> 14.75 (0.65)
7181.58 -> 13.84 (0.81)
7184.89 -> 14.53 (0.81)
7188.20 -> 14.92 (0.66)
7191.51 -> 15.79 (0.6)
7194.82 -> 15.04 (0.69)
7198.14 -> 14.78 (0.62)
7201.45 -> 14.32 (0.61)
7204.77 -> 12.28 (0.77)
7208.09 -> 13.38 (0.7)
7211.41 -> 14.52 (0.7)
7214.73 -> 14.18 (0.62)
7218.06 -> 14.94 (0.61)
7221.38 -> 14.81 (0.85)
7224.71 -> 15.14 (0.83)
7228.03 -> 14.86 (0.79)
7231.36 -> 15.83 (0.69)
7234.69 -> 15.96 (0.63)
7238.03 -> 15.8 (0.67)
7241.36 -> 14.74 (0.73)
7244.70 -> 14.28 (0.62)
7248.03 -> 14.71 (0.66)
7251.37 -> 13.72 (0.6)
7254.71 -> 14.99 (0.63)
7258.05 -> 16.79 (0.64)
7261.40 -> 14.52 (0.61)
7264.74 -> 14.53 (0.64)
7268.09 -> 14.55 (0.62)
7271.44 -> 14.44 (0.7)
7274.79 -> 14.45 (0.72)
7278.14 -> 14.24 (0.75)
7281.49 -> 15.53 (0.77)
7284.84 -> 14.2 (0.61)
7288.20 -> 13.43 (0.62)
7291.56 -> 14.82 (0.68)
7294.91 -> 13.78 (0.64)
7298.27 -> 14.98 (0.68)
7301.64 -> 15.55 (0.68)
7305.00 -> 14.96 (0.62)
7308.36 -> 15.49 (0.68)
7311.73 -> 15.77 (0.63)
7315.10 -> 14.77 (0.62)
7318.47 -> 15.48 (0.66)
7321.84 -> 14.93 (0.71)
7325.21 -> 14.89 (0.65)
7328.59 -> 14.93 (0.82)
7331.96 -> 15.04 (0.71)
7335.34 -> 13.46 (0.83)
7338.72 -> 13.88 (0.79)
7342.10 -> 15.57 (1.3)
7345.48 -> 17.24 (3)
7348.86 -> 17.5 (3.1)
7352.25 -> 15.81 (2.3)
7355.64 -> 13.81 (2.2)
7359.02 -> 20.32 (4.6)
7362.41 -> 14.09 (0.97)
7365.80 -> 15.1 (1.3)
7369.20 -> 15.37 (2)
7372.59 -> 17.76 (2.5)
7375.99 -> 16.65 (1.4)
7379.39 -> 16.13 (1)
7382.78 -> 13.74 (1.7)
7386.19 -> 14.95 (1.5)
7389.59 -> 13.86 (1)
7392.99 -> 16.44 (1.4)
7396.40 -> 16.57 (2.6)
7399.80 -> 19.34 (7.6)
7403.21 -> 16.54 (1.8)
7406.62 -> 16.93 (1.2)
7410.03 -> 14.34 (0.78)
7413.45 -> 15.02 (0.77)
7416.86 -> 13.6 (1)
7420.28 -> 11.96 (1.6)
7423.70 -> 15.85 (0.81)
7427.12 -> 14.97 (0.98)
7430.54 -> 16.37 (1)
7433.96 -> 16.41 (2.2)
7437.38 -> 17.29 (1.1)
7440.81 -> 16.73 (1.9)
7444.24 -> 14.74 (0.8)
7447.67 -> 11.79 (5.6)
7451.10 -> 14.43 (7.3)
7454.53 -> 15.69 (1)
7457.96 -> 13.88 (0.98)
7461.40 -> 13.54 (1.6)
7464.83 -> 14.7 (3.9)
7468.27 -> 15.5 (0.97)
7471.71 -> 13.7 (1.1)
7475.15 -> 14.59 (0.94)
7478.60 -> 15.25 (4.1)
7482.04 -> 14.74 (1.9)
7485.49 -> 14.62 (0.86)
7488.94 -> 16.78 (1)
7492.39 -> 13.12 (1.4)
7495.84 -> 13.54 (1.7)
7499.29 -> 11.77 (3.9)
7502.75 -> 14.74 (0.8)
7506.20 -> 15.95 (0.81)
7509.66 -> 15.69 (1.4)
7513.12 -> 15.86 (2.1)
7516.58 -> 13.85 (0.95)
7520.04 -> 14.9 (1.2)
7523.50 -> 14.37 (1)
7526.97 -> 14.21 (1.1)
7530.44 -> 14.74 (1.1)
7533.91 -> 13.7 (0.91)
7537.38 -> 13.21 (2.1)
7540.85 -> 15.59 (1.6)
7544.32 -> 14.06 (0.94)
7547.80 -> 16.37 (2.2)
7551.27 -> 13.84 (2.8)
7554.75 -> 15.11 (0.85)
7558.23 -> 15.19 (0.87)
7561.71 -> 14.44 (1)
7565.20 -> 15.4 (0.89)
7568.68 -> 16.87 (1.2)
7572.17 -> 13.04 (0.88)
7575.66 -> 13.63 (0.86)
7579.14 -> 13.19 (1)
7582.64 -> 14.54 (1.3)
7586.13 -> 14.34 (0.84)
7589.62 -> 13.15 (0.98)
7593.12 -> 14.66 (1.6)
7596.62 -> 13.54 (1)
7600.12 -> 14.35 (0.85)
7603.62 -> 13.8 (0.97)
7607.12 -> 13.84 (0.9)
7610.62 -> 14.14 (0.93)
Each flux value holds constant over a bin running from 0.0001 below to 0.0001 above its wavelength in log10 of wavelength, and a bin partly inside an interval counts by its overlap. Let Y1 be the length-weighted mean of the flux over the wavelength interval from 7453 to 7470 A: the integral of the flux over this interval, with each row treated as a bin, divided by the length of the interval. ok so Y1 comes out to 14.7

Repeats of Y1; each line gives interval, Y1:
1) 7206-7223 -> 14.3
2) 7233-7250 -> 15.1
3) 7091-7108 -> 15.0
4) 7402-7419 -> 15.2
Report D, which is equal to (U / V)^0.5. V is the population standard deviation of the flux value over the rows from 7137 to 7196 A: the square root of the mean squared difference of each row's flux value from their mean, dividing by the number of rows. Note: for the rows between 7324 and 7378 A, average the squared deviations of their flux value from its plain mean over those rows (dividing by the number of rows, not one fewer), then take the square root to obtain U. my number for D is 1.5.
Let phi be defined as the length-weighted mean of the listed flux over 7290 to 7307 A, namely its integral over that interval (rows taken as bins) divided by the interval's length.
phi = 14.8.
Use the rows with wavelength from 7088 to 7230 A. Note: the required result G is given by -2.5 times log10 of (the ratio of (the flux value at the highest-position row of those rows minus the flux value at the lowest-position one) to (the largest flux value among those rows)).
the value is 3.1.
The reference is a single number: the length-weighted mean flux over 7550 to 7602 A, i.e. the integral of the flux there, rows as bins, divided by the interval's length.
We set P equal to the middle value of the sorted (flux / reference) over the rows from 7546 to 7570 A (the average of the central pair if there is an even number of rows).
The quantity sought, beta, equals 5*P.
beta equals 5.29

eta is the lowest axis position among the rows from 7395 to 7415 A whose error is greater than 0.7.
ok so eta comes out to 7396.40 A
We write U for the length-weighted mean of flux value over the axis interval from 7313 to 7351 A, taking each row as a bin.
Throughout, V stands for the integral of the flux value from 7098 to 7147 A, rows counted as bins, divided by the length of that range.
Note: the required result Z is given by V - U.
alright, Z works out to -0.7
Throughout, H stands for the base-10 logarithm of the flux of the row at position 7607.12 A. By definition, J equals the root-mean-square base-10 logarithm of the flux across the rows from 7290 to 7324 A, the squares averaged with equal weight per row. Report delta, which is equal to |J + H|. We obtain 2.319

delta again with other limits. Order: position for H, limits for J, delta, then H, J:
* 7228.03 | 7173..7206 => 2.331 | 1.17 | 1.16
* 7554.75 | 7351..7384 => 2.378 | 1.18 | 1.20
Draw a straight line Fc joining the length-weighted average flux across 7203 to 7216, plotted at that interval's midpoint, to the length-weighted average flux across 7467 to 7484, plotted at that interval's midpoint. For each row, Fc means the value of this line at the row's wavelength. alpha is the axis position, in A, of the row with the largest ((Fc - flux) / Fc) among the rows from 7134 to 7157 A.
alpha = 7151.88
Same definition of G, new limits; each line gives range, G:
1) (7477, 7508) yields 3.4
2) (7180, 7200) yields 3.1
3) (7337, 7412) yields 4.1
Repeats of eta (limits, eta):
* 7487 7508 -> 7488.94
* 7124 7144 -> 7132.15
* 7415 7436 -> 7416.86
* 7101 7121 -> 7102.65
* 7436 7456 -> 7437.38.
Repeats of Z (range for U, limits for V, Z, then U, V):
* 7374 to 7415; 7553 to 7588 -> -1.3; 15.9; 14.6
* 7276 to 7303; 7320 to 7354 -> 0.8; 14.6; 15.3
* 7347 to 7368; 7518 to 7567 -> -1.4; 16.1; 14.7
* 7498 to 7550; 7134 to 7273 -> 0.1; 14.6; 14.7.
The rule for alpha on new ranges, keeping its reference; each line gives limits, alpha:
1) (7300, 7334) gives 7315.10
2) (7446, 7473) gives 7447.67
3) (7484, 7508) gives 7499.29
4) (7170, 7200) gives 7181.58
